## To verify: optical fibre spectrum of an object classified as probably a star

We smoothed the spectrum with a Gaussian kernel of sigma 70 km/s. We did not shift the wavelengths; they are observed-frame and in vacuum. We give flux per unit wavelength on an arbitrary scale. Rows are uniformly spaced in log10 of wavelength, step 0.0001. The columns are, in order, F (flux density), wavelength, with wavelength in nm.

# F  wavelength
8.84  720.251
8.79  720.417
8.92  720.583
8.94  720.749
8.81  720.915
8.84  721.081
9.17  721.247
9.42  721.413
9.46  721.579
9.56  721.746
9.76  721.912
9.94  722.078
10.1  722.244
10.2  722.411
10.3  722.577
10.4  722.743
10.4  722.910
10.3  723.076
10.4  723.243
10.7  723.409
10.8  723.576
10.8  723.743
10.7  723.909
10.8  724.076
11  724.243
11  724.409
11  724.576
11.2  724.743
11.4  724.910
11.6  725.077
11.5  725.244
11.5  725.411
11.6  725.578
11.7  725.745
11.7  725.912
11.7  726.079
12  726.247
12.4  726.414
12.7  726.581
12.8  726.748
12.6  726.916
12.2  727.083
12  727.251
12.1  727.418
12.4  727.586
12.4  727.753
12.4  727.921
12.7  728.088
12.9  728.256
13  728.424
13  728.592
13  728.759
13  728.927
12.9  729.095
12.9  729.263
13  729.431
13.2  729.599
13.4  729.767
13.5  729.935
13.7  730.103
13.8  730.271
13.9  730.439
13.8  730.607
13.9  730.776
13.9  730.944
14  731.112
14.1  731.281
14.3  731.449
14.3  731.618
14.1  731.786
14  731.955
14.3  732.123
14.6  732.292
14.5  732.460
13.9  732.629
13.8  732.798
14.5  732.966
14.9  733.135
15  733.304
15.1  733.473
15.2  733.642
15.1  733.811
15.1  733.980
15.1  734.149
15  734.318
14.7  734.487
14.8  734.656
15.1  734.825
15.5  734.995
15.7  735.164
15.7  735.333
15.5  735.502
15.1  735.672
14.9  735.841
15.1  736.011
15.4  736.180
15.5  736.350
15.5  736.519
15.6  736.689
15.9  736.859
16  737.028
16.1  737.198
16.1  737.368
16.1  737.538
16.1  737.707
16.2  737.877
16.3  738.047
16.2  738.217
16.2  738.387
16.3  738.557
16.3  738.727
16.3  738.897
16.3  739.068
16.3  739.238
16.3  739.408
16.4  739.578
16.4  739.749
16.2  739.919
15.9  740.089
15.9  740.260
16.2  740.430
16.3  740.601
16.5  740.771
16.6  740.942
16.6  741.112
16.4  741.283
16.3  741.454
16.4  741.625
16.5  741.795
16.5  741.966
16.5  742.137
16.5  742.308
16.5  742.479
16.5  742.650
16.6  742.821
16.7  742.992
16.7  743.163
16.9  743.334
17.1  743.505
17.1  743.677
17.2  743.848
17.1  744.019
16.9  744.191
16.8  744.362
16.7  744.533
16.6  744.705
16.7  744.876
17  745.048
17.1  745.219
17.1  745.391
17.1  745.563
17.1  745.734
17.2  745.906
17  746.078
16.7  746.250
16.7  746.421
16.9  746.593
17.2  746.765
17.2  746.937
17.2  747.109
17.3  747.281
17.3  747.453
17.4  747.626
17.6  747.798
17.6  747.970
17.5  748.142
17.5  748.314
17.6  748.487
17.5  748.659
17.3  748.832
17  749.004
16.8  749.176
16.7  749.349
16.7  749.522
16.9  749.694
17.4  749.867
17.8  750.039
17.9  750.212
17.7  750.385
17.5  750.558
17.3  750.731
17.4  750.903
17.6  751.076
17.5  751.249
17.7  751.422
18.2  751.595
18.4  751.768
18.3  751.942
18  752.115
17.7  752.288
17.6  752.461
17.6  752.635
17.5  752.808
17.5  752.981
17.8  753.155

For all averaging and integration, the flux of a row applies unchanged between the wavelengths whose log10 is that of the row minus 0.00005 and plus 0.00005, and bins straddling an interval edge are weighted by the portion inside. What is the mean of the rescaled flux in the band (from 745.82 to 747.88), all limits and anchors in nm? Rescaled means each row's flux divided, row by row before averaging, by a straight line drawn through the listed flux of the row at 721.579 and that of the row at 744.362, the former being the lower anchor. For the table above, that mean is 0.97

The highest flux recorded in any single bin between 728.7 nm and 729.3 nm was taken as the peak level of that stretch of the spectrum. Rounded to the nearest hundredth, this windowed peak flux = 13.00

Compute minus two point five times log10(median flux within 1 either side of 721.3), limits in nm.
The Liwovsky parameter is -2.4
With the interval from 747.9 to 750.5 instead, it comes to -3.1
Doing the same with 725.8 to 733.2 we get -2.8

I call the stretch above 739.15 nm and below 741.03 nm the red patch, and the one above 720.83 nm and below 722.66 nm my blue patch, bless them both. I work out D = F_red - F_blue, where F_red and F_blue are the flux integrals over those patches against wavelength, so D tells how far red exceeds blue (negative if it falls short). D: 13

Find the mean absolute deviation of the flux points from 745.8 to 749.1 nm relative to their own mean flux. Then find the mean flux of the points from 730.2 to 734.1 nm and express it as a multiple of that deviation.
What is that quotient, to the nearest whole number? 64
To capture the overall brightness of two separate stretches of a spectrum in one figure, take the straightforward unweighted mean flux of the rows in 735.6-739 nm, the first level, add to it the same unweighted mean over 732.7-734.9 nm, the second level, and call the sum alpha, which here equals 30.7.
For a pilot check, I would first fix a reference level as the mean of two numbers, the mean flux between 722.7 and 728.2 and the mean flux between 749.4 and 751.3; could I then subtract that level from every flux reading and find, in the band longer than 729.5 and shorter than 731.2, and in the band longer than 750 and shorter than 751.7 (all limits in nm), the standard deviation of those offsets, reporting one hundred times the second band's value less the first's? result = 0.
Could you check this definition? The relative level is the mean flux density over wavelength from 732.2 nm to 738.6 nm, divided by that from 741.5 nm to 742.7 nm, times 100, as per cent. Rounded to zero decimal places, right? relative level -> 93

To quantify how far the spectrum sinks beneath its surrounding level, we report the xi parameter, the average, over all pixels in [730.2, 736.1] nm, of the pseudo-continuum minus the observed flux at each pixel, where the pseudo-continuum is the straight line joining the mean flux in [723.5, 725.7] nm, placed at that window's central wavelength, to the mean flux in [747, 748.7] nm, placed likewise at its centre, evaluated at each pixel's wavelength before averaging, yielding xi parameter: -1.2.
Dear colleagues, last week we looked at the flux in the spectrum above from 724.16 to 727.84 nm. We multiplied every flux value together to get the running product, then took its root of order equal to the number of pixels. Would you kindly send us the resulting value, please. 12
